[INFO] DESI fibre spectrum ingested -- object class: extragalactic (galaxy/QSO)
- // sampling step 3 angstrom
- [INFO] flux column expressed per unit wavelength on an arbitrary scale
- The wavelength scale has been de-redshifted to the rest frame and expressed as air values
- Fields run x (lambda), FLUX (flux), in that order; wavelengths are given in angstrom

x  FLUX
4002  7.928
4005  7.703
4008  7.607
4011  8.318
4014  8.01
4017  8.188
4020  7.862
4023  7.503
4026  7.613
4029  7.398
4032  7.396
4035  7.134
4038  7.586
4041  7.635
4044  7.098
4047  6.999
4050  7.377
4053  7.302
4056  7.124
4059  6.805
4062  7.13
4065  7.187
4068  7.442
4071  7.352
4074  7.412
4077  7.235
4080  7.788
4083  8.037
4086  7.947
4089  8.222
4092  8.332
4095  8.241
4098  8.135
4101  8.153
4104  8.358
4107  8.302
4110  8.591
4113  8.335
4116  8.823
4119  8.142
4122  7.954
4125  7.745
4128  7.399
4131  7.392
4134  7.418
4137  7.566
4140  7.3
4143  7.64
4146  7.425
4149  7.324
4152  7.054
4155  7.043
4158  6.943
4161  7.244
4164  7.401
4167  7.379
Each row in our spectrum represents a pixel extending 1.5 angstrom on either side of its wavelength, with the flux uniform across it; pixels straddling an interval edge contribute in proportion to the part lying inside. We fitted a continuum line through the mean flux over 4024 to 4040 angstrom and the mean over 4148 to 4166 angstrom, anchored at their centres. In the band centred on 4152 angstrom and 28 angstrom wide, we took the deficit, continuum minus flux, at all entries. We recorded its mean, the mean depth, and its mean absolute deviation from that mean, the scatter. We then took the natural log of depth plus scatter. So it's -2.6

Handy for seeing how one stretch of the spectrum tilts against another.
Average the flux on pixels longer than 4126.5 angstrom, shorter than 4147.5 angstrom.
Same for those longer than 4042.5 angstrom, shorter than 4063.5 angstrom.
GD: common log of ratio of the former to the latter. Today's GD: 0.020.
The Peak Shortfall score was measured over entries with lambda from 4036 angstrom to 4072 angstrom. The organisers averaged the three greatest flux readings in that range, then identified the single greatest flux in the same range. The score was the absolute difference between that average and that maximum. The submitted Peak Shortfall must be 0.08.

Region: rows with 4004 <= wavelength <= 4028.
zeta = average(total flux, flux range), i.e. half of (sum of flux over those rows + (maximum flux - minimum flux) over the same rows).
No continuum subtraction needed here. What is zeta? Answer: 31.8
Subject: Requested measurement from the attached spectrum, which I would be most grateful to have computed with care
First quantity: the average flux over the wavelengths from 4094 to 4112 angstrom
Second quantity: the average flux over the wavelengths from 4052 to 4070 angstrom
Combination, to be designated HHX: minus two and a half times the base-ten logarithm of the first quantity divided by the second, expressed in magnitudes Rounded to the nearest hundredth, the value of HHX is -0.16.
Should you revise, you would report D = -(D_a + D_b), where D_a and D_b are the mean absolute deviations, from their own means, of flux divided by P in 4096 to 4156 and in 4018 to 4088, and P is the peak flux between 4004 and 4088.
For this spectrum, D -0.083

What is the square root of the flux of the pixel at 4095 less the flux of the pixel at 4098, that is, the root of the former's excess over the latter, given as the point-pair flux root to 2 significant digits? 0.33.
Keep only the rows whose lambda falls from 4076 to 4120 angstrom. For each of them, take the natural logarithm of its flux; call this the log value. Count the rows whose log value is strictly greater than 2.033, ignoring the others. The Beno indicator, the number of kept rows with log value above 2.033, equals 14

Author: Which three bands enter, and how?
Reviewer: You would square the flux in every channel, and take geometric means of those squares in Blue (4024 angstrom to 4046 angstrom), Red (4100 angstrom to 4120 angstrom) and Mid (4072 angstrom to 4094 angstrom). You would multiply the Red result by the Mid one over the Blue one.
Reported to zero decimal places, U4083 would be 79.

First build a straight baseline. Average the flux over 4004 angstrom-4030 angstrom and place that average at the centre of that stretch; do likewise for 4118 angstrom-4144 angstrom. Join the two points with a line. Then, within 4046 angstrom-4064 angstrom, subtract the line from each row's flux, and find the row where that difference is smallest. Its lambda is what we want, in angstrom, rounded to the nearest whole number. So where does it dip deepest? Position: 4059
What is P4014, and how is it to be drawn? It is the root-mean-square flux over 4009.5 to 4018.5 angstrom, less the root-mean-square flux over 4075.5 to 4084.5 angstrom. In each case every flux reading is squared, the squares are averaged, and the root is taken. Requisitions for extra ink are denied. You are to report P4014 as 0.5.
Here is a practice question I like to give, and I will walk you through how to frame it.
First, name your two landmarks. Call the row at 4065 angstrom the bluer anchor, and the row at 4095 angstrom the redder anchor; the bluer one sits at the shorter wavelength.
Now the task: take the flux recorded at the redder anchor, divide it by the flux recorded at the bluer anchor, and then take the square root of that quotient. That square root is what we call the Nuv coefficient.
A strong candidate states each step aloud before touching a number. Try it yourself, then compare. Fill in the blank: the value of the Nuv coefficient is 1.071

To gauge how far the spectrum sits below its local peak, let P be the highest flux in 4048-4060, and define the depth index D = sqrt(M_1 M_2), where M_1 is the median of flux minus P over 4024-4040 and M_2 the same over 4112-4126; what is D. 0.13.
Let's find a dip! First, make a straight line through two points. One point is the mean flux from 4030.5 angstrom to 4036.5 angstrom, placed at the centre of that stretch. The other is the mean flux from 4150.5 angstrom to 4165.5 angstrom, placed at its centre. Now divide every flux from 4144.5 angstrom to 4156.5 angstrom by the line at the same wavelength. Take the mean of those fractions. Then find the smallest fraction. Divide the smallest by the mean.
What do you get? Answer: 0.977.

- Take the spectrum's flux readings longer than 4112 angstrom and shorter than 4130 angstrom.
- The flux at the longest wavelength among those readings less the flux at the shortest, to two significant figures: -0.94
